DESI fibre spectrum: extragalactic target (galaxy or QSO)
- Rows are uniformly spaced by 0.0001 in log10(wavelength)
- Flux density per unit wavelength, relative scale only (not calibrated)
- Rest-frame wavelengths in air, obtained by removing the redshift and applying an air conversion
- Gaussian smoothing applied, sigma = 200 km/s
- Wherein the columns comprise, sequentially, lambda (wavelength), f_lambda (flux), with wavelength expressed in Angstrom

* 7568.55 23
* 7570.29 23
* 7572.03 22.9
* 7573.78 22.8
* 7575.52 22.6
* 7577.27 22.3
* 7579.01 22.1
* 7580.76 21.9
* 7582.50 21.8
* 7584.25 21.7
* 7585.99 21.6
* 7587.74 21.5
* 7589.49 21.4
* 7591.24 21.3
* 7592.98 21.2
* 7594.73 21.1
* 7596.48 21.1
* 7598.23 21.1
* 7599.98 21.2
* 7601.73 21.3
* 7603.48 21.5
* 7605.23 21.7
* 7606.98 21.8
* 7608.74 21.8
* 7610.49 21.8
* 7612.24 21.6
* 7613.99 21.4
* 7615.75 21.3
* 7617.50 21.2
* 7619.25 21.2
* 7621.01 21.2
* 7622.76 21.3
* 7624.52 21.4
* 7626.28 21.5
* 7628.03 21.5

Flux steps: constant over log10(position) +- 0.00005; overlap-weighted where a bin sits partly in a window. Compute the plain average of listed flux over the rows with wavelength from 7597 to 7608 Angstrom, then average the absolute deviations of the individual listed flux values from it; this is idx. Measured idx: 0.233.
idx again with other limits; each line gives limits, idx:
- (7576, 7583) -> 0.175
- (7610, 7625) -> 0.153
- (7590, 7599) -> 0.072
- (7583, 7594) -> 0.150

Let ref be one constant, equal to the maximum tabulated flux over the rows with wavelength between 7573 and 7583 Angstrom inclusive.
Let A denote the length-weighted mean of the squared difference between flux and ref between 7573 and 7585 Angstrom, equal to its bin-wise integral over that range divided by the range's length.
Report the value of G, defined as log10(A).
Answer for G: -0.267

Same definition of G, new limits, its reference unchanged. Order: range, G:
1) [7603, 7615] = 0.123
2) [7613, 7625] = 0.362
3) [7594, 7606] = 0.370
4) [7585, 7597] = 0.345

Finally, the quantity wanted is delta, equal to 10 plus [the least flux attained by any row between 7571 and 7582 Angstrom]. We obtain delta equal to 31.9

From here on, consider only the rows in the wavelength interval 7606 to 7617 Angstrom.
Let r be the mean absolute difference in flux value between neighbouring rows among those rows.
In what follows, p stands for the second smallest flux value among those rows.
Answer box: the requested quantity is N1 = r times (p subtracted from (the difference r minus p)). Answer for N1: -4.3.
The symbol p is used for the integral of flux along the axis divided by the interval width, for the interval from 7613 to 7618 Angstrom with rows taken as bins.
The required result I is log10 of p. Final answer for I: 1.33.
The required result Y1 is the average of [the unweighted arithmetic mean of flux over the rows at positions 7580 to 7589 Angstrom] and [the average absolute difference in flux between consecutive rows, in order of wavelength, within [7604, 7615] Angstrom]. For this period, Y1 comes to 10.9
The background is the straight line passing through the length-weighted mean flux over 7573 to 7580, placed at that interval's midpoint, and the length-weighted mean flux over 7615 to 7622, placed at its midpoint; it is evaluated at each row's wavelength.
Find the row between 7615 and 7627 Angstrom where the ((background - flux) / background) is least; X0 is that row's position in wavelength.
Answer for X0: 7626.28 Angstrom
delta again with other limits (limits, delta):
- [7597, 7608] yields 31.1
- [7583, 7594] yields 31.2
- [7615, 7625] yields 31.2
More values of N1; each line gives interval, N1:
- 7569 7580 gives -8.0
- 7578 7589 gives -5.2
